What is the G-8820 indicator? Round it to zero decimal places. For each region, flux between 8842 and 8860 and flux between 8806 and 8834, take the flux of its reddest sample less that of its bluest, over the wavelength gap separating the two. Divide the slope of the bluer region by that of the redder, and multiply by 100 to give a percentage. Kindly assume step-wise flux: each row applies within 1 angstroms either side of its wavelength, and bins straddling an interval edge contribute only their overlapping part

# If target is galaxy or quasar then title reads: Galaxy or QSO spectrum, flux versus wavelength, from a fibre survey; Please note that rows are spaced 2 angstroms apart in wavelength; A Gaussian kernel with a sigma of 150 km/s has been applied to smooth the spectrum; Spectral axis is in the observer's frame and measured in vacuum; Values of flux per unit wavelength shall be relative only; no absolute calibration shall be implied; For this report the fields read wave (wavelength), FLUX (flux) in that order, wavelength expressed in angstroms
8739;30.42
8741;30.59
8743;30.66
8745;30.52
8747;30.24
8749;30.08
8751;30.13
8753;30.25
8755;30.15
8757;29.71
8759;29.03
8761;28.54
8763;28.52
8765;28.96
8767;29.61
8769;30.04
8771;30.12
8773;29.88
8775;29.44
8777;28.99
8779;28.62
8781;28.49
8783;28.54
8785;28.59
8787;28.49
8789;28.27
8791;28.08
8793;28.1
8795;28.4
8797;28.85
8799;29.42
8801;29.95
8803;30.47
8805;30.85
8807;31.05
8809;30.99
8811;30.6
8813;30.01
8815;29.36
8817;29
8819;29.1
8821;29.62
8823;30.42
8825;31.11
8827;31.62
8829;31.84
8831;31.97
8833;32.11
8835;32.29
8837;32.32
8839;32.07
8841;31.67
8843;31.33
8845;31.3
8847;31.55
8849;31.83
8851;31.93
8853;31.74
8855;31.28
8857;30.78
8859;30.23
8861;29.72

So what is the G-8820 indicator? -59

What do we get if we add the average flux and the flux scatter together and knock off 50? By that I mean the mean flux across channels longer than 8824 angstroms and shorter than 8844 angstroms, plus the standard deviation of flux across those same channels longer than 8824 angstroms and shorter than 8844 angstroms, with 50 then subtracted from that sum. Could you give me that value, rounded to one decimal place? -17.8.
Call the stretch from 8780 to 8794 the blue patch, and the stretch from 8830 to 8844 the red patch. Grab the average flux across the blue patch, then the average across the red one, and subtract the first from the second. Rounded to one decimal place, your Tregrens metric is 3.6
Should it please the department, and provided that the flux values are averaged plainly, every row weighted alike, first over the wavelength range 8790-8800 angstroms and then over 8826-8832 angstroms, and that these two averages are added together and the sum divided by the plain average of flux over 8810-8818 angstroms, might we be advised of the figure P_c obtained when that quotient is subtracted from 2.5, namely 0.47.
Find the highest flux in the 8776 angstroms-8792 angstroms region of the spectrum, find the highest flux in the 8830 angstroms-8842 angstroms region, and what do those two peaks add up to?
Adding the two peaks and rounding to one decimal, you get 61.3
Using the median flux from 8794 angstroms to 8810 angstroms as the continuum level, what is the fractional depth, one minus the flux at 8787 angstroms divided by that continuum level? 0.057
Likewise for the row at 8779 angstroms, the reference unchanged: 0.053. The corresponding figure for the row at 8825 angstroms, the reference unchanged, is -0.030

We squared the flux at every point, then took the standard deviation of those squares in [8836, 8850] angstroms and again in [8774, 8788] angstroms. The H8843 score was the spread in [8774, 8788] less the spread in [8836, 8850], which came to -3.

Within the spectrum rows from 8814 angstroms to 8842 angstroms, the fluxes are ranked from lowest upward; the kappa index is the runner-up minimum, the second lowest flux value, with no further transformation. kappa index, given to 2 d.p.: 29.10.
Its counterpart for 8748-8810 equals 28.10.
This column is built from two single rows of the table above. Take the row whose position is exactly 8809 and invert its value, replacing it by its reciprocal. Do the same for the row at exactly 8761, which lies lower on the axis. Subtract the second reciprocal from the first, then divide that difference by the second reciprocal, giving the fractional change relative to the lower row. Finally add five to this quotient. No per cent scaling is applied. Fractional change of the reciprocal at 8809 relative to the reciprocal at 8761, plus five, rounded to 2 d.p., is 4.92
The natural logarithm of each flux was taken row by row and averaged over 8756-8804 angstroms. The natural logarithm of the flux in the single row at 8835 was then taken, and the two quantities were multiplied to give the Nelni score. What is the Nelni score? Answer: 11.7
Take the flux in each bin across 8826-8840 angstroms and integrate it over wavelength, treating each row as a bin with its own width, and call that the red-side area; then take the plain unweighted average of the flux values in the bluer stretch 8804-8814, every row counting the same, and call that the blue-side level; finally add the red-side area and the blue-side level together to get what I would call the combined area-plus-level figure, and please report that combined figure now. 479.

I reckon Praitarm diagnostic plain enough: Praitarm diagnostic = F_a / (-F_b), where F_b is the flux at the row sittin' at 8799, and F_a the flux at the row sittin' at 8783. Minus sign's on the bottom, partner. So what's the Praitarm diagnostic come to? -0.970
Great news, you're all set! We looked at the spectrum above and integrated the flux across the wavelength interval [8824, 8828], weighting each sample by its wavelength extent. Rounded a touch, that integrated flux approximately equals 125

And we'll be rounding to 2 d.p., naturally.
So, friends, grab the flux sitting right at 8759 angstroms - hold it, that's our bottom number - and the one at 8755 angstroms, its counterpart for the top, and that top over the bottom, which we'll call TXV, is 1.04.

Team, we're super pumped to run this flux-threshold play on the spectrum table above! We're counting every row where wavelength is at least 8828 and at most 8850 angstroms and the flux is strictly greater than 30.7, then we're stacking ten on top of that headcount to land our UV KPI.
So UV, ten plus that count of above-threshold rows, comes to 21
